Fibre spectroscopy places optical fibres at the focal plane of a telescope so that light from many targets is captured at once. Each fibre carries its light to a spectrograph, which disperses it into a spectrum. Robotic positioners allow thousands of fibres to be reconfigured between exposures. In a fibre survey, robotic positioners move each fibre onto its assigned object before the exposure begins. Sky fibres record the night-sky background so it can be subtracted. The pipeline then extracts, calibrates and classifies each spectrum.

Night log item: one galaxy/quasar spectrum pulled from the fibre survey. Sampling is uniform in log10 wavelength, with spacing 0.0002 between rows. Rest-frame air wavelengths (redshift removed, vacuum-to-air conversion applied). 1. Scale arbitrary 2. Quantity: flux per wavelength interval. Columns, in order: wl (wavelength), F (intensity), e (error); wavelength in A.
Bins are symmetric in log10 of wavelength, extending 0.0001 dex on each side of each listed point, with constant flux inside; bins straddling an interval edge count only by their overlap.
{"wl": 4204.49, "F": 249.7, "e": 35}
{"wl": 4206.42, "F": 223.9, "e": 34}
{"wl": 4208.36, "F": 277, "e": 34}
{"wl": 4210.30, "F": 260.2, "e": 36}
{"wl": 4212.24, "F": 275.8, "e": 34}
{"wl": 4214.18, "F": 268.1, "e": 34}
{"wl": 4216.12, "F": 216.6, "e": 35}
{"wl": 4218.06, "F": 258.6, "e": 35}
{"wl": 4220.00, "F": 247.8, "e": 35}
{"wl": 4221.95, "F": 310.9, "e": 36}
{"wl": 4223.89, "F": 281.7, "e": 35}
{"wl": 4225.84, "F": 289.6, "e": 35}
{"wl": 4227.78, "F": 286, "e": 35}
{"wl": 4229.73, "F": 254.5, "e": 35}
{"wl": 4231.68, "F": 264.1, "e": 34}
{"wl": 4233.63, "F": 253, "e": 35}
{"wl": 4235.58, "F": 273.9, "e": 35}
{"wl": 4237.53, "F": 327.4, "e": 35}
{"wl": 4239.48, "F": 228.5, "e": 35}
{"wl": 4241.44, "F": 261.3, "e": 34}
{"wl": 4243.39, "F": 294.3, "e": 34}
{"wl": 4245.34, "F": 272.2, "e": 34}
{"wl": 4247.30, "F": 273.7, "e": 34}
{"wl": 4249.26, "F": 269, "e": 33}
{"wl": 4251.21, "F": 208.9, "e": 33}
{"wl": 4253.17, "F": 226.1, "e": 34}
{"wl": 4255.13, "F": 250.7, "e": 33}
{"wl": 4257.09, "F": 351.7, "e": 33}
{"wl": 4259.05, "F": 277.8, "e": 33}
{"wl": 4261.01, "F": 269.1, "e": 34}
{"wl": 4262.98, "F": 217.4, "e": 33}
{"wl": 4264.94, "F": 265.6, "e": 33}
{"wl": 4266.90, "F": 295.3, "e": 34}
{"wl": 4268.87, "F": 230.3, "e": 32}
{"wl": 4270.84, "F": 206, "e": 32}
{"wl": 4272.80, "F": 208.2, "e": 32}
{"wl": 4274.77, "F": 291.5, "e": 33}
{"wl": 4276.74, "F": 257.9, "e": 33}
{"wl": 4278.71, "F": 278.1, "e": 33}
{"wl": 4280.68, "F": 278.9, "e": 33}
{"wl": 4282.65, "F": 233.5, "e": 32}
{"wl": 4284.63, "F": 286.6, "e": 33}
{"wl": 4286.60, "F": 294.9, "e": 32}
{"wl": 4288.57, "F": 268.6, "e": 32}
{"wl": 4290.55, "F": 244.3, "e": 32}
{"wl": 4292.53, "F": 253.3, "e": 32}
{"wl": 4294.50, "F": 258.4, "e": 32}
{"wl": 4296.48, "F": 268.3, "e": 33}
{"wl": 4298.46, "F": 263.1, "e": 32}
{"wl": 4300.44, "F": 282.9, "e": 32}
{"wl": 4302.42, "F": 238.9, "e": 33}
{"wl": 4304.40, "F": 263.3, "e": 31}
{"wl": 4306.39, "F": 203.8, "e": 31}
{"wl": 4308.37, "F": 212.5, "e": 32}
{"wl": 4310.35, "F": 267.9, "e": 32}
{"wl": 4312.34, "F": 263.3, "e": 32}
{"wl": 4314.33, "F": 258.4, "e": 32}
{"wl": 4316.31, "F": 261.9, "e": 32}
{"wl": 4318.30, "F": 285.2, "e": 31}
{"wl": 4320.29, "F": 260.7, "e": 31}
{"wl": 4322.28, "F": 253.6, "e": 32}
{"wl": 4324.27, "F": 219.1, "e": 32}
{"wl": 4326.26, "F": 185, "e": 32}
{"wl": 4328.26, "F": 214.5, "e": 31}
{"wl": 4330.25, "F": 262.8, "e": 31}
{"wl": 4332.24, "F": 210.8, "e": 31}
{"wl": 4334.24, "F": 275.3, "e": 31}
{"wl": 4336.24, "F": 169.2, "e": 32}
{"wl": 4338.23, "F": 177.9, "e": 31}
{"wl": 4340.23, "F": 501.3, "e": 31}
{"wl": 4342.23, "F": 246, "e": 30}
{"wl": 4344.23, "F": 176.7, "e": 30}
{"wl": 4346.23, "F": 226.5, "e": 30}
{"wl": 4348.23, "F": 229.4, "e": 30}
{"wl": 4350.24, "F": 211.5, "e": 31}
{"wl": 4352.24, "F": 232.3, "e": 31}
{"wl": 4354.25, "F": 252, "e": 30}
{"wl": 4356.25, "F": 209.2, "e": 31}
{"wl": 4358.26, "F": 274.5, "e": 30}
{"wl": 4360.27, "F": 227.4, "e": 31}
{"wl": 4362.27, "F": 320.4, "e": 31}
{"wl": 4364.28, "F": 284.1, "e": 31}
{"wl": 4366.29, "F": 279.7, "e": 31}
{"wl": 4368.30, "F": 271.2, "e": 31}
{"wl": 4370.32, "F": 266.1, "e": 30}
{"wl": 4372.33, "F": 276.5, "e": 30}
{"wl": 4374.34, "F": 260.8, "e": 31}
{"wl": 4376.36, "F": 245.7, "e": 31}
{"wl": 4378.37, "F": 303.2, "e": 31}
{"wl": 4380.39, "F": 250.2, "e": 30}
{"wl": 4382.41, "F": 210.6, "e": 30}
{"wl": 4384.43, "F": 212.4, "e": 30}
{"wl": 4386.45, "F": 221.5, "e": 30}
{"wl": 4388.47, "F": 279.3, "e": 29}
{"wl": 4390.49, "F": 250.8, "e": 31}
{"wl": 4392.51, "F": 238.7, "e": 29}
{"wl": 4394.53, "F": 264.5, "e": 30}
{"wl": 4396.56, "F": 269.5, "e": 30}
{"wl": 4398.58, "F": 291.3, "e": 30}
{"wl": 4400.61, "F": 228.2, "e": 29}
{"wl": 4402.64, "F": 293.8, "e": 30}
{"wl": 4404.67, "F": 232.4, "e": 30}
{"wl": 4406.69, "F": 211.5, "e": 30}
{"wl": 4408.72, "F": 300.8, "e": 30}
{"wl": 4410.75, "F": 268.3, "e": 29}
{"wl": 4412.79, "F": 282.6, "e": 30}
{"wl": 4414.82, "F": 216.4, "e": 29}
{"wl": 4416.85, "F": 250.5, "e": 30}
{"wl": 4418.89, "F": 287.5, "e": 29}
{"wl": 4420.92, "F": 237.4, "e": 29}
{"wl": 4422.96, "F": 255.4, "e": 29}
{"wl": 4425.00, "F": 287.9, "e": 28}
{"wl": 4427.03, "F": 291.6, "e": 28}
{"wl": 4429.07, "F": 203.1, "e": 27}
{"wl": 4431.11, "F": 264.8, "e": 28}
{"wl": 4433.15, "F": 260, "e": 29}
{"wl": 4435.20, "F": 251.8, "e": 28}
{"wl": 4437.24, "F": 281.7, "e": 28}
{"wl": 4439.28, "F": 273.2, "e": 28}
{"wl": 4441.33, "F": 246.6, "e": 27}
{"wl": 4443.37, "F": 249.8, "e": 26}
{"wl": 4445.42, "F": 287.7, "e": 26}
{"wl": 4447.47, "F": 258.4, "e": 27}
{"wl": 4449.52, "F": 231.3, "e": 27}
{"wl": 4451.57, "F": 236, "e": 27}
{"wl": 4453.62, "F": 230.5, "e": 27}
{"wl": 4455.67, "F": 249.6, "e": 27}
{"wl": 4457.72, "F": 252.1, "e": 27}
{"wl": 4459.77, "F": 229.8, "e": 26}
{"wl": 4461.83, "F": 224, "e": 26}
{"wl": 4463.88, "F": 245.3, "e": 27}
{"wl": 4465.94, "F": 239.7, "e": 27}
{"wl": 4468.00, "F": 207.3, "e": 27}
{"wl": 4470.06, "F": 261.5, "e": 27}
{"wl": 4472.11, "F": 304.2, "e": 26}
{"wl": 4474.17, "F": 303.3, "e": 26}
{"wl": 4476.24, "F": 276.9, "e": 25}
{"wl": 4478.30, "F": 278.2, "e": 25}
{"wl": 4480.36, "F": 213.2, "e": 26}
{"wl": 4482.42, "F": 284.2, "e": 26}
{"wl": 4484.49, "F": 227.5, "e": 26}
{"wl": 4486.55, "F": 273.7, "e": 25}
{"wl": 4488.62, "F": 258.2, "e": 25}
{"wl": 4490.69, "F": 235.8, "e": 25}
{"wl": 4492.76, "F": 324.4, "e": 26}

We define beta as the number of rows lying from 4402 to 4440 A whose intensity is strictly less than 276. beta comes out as 12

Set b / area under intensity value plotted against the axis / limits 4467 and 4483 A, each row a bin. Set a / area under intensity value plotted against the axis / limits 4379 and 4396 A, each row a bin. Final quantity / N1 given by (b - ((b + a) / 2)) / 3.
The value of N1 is 20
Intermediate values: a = 4132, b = 4253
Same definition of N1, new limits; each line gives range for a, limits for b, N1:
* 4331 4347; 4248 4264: 28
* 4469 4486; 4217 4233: -32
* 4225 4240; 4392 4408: -3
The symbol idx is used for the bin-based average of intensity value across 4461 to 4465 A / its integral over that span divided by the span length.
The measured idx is 235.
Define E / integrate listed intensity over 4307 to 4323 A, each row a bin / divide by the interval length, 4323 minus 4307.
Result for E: 257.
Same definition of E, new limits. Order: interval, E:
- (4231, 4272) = 262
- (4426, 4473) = 251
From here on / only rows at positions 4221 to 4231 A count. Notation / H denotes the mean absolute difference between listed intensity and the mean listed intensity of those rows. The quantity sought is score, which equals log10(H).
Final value 1.12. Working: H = 13.2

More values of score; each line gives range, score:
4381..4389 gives 1.38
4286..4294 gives 1.22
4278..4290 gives 1.17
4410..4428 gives 1.33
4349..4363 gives 1.48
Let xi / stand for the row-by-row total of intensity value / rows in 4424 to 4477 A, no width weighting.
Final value 6648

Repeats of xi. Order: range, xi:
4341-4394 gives 6457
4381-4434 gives 6611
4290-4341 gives 6556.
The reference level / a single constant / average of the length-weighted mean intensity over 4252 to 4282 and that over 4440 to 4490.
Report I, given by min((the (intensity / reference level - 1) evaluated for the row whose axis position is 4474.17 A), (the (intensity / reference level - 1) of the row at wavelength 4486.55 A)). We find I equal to 0.1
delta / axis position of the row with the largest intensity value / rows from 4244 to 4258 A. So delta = 4257.09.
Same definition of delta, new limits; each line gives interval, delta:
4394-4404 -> 4402.64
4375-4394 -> 4378.37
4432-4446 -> 4445.42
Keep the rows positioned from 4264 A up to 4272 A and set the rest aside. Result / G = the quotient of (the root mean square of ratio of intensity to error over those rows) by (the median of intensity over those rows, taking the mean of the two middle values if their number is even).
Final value 0.0308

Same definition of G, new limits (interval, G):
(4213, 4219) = 0.0278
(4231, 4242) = 0.0296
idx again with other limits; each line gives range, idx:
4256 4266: 276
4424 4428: 290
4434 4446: 264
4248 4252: 243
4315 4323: 266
